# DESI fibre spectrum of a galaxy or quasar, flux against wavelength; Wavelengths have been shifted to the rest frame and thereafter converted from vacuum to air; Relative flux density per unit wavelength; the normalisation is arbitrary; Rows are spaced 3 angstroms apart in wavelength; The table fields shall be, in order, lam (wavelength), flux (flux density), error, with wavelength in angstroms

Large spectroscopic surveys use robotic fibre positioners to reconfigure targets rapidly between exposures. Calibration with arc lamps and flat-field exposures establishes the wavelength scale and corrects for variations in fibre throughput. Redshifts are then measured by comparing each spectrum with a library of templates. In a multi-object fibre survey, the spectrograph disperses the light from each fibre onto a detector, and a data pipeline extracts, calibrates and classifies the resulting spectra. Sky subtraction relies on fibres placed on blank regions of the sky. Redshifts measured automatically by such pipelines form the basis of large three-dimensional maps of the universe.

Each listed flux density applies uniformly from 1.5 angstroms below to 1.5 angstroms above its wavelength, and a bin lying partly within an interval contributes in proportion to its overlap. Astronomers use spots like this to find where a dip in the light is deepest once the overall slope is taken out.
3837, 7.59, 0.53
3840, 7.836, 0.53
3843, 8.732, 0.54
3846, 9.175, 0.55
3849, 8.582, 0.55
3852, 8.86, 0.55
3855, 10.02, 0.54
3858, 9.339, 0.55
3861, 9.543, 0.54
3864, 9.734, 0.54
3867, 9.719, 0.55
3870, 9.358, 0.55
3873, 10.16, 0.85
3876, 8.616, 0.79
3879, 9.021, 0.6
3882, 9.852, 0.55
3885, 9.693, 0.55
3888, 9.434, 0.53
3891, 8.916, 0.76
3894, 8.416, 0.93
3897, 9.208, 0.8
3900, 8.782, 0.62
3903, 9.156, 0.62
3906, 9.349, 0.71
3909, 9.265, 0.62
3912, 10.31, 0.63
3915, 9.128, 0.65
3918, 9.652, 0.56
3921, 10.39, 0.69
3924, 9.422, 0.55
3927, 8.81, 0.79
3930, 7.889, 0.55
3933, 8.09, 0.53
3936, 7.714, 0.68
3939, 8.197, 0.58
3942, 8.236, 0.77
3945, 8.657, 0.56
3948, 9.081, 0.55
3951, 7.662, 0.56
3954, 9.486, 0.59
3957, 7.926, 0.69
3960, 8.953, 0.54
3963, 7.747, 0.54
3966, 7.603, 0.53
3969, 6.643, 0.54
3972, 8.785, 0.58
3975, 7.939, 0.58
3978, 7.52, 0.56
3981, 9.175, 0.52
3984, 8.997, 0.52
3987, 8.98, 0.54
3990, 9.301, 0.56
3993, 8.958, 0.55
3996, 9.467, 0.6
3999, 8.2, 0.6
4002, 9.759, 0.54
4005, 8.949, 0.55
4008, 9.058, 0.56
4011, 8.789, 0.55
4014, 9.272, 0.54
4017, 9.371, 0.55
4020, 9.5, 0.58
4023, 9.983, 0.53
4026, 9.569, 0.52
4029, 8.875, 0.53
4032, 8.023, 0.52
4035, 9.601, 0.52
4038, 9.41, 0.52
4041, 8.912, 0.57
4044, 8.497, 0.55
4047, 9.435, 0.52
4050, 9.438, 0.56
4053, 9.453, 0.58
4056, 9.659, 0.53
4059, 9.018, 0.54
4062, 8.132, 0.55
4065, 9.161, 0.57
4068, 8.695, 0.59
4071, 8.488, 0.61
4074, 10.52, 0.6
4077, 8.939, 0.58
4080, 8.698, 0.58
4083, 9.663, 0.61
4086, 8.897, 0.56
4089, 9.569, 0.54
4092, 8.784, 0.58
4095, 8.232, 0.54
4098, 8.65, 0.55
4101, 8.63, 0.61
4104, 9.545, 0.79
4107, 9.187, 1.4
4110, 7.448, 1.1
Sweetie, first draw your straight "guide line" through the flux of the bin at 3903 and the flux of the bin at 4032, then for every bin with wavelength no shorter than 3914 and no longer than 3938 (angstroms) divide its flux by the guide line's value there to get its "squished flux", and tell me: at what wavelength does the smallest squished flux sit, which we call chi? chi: 3936 angstroms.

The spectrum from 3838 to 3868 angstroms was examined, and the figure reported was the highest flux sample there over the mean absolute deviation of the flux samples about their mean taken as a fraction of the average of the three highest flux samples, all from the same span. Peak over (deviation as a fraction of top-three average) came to 189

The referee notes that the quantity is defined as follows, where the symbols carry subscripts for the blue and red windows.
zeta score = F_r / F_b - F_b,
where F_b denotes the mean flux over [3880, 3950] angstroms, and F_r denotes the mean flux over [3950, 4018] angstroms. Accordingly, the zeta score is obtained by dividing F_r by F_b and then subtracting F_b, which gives -8.1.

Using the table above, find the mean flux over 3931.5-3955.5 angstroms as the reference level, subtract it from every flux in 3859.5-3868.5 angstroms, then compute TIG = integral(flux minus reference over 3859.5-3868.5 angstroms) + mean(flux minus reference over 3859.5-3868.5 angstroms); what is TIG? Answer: 13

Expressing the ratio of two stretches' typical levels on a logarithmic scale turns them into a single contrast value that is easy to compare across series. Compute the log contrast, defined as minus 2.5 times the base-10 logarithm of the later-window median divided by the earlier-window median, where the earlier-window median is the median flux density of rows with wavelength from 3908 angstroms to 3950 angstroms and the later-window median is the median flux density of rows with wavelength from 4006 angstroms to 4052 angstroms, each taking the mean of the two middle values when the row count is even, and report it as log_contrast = -0.050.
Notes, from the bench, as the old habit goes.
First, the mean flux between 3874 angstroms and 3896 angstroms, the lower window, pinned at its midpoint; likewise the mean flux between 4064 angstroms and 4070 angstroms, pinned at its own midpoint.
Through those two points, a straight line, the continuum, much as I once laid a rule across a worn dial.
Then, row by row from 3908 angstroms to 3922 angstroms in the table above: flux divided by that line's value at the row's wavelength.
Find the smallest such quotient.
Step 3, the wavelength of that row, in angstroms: 3915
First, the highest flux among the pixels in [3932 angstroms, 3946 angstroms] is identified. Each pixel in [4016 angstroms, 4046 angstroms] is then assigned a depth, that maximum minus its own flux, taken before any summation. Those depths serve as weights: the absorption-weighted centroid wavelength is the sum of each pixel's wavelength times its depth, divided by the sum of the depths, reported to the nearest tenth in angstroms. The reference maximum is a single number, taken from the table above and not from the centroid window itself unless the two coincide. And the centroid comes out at 4026.0 angstroms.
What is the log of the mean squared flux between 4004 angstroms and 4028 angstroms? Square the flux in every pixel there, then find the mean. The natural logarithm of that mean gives 4.46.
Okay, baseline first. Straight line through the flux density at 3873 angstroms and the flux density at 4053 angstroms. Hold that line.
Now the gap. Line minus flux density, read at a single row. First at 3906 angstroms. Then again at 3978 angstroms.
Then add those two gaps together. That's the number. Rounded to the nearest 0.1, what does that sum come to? 2.9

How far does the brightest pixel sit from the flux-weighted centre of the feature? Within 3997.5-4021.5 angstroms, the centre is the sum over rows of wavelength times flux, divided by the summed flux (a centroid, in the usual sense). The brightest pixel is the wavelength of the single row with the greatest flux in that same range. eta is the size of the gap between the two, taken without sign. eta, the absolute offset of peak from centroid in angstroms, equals 7.7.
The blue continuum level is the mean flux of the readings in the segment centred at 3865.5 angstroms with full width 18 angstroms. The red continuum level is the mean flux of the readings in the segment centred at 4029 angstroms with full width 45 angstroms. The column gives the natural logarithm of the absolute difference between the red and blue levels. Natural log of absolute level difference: -0.78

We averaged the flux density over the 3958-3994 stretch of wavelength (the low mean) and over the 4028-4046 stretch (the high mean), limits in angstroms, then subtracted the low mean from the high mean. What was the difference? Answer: 0.5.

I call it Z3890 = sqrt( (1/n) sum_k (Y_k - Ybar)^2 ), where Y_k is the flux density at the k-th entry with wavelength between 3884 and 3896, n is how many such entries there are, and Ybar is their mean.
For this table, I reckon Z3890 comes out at 0.491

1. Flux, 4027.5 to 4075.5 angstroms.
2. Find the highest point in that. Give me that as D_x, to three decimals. 10.520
